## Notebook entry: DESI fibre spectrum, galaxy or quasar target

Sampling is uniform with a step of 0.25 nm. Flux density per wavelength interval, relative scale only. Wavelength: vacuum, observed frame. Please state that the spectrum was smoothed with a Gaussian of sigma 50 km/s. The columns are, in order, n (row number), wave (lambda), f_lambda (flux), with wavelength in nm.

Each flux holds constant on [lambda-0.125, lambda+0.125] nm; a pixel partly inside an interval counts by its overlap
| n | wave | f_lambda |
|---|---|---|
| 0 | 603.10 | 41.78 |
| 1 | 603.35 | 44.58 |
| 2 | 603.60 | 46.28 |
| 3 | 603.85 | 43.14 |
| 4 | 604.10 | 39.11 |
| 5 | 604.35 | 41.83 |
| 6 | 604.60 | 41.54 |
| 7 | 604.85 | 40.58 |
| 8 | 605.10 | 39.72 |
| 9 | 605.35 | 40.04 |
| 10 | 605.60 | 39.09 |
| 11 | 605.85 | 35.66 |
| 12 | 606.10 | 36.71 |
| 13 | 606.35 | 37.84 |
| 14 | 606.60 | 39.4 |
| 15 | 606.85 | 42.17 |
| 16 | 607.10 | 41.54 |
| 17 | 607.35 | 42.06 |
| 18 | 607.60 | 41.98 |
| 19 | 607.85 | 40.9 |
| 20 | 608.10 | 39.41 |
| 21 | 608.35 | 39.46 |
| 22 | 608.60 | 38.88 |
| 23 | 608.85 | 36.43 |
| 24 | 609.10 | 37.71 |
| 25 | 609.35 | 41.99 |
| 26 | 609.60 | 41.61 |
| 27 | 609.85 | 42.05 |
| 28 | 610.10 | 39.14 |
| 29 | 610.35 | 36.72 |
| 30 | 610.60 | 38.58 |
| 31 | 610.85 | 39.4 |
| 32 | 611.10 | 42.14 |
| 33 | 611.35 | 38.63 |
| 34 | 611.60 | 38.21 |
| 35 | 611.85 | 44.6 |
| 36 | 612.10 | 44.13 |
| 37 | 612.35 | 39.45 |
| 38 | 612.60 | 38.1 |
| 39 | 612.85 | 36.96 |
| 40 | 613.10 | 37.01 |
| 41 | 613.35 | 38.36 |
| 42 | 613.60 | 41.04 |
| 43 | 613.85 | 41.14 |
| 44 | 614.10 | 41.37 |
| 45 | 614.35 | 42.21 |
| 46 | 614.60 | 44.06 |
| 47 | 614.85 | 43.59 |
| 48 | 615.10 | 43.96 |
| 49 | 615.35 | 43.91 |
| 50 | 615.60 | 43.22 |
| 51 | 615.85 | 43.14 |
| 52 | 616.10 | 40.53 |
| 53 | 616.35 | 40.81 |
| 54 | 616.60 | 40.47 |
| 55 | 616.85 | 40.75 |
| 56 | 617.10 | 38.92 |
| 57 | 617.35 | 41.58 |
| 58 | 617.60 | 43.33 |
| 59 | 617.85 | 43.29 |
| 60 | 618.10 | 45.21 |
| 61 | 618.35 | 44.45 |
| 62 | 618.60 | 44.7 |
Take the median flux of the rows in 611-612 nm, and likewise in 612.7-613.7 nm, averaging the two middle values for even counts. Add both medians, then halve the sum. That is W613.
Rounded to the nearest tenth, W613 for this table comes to 39.0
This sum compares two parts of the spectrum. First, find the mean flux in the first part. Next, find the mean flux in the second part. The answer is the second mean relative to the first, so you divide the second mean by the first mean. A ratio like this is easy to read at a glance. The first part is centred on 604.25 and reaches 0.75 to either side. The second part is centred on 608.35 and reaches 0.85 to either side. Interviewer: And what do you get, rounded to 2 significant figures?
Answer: 0.93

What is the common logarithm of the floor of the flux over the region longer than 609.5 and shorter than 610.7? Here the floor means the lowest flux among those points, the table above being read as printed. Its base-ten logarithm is 1.56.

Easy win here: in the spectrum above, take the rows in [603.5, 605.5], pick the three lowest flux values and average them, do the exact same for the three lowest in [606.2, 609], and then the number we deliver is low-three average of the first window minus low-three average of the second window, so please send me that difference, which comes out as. 2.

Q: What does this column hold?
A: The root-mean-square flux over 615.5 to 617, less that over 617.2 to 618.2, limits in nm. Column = -2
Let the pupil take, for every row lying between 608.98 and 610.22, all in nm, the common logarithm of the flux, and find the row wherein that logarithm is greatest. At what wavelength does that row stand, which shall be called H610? 609.85 nm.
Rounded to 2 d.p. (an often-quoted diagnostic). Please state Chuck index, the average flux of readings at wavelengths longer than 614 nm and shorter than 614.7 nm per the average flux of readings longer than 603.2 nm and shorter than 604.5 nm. 0.99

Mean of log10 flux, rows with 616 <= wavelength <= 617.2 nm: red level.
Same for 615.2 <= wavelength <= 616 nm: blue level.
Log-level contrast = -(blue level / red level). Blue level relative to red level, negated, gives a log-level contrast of -1.02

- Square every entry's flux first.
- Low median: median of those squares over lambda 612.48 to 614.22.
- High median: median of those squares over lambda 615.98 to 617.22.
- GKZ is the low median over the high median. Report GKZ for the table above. 0.90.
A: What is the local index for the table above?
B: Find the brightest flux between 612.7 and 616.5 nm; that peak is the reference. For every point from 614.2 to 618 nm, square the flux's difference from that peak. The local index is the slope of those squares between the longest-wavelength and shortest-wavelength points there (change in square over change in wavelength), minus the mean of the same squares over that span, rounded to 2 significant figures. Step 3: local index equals -6.5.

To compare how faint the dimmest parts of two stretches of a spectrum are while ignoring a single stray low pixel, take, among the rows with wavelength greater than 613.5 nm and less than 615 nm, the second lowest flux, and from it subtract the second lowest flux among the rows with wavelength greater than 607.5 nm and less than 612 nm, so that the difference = 4.4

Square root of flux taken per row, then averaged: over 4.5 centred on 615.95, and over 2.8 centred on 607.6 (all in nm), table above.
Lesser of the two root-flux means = 6.32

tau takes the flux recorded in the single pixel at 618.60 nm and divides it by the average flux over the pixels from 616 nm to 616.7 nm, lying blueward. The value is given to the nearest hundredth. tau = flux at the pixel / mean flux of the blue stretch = 1.10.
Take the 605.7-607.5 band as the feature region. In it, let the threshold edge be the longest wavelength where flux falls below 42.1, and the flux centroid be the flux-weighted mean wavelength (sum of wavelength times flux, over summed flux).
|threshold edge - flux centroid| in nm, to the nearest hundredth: 0.72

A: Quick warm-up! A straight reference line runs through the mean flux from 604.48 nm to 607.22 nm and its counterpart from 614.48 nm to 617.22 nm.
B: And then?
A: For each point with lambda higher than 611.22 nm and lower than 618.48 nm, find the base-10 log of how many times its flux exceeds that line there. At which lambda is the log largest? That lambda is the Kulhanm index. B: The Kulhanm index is 611.85 nm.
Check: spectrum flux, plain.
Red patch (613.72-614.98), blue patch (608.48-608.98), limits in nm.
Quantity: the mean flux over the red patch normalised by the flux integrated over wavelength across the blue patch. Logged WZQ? 2.3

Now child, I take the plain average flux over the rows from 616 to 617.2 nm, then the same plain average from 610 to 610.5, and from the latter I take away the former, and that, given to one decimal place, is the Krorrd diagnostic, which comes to -2.4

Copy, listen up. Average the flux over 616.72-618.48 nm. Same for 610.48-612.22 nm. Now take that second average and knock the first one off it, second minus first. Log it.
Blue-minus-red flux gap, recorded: -1.7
